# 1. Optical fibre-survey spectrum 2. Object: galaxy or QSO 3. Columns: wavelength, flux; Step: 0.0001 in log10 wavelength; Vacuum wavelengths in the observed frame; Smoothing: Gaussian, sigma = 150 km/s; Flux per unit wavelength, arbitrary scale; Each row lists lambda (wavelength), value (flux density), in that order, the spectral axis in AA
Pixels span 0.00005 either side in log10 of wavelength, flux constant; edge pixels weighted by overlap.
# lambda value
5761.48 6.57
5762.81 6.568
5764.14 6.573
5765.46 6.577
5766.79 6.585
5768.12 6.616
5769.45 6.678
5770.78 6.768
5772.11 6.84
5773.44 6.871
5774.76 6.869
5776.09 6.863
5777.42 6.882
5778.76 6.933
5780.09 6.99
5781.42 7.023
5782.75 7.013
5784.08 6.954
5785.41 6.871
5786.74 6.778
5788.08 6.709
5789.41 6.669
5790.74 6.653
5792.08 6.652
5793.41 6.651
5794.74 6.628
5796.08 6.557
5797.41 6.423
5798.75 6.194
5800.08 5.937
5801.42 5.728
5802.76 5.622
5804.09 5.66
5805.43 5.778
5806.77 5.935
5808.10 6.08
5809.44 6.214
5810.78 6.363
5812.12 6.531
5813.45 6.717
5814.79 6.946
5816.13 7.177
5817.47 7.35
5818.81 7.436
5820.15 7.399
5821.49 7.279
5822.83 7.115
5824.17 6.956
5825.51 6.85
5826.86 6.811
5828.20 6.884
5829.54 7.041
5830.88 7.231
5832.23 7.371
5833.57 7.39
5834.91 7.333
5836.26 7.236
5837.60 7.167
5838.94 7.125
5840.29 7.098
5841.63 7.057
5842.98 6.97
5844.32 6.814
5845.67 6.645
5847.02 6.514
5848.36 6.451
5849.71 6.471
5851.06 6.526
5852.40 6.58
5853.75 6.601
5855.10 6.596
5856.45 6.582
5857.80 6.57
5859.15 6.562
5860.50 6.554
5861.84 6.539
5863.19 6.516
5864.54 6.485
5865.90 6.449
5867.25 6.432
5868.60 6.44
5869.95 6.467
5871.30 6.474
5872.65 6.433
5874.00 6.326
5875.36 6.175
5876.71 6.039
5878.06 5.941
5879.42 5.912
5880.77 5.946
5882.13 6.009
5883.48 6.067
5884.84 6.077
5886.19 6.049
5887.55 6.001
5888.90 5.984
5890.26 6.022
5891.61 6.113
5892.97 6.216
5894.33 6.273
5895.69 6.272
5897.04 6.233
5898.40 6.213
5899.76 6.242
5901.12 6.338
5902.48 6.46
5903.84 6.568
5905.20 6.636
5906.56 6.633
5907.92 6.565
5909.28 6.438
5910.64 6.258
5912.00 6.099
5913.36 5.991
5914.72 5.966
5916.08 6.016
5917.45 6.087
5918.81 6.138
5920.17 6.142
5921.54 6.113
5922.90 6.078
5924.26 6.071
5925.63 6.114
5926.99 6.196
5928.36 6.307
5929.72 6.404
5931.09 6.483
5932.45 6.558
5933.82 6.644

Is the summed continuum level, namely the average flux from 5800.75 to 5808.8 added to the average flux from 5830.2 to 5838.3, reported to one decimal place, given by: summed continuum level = 13.1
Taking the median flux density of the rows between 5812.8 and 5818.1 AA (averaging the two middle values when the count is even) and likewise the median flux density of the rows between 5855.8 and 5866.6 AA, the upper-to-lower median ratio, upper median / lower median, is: 0.93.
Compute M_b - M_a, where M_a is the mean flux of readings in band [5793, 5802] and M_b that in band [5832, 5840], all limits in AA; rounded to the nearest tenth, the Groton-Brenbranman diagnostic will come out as 1.0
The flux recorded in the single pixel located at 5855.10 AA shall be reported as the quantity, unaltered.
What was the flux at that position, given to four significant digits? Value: 6.596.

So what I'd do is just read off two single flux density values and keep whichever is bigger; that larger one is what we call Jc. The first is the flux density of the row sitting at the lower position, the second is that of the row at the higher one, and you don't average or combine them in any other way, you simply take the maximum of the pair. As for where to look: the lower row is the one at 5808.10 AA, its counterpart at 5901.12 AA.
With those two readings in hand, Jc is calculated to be 6.3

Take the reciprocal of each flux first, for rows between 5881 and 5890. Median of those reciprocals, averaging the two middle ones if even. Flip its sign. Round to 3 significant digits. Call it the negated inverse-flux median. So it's -0.166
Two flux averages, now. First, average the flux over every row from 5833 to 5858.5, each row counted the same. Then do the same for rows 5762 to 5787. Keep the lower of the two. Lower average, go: 6.80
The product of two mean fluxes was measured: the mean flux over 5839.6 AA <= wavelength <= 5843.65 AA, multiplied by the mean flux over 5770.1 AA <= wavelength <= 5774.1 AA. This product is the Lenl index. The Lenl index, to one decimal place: 48.1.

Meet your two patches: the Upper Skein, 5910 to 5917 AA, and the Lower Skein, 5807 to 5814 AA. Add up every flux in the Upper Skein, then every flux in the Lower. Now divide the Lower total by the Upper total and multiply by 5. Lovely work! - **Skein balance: 5.3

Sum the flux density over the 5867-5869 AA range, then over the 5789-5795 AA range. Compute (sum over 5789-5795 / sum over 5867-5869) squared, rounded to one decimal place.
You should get 6.7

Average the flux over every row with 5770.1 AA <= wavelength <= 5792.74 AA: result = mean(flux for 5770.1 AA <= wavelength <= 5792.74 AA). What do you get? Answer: 6.84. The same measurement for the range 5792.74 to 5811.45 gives 6.13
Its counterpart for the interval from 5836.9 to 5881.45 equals 6.53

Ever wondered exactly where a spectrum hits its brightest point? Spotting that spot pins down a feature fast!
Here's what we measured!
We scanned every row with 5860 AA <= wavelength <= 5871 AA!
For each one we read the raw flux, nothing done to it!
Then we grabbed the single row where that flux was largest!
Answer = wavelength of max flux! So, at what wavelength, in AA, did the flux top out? 5860.50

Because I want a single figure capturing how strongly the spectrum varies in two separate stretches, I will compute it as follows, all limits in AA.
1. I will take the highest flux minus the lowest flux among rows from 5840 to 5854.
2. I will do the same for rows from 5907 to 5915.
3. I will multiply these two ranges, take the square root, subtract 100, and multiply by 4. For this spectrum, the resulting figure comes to -398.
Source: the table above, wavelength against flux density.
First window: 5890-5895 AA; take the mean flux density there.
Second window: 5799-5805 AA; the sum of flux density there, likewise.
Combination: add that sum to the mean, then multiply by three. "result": 87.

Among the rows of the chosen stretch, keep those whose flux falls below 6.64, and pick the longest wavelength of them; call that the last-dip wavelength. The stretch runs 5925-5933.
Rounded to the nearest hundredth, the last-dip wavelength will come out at 5932.45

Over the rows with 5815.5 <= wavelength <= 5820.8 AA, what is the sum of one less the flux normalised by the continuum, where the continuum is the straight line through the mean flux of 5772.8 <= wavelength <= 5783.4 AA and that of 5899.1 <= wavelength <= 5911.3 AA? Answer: -0.33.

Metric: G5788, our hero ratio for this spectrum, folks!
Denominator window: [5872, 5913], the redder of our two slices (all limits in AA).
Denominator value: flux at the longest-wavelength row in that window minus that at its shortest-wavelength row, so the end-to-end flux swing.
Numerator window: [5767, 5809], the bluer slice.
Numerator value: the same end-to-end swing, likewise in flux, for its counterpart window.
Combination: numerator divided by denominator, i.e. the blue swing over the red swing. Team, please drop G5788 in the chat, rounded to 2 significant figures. 1.6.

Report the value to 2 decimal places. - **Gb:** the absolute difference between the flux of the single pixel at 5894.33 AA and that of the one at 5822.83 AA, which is 0.84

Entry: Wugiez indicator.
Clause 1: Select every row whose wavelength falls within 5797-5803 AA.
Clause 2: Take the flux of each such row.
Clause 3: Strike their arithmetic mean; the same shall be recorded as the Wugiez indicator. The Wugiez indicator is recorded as 6.0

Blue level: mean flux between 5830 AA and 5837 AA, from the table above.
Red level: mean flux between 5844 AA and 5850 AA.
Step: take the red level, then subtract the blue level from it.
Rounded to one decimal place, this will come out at -0.7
